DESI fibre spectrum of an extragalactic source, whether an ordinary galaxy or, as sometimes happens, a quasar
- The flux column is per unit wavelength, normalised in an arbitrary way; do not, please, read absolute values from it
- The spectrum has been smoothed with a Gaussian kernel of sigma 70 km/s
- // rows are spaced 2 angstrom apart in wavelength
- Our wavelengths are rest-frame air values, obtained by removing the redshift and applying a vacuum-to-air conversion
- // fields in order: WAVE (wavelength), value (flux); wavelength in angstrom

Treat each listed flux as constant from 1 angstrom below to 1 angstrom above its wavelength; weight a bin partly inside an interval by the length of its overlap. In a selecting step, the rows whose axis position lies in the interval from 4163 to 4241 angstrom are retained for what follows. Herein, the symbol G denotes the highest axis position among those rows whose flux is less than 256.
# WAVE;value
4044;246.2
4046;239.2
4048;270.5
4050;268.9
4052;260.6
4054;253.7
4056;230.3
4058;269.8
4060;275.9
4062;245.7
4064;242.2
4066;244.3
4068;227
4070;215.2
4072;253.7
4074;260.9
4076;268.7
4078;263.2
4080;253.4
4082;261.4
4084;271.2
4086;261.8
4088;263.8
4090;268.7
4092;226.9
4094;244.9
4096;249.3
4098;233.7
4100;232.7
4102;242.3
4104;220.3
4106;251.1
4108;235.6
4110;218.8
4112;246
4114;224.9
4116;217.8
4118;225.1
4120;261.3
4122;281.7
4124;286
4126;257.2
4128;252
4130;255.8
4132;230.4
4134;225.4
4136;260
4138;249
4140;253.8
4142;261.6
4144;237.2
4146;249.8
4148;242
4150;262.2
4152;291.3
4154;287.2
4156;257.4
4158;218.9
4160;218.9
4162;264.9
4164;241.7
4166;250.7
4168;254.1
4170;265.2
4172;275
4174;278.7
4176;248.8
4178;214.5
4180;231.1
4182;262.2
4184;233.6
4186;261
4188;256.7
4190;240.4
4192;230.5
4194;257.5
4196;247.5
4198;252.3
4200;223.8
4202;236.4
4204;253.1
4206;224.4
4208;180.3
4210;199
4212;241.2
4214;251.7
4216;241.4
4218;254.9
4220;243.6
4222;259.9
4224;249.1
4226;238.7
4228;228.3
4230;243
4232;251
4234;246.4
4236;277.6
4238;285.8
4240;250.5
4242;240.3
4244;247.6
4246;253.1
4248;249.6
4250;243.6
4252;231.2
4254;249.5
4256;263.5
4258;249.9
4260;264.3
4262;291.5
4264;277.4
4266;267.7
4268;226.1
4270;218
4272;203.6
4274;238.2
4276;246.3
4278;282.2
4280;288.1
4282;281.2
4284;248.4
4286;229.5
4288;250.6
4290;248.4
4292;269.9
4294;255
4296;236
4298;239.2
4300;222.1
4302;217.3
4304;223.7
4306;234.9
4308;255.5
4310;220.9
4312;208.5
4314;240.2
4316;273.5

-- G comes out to 4240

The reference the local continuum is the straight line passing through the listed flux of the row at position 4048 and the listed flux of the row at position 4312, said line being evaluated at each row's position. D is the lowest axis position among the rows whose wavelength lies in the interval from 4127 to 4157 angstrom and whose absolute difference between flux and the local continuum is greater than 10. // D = 4132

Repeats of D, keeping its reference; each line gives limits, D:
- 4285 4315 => 4286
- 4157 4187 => 4158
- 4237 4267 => 4238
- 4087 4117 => 4092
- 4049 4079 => 4054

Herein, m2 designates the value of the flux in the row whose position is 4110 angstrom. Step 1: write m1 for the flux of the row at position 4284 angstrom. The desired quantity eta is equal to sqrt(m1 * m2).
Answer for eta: 233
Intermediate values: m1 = 248.4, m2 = 218.8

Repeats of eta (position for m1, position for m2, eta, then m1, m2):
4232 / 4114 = 238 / 251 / 224.9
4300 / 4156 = 239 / 222.1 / 257.4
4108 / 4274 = 237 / 235.6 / 238.2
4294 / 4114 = 239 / 255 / 224.9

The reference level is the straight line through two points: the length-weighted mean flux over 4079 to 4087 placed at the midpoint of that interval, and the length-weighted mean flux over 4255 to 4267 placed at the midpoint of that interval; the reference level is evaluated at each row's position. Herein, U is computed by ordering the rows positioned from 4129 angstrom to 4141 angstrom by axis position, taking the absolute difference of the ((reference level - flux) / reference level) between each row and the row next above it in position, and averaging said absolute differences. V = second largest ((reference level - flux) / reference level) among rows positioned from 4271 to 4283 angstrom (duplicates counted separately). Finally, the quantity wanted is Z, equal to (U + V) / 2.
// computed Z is 0.09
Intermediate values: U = 0.061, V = 0.116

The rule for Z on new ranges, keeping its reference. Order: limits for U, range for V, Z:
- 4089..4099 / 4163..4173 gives 0.07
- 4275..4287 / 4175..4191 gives 0.10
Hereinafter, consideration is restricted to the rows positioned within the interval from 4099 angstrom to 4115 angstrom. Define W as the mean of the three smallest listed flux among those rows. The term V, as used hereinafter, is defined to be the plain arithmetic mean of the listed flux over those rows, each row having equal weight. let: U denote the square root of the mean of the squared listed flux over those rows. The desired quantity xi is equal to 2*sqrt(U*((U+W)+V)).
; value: 804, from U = 234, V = 234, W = 221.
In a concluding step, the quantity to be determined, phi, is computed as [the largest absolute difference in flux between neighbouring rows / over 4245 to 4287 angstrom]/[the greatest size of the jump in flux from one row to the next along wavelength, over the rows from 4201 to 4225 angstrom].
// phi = 0.9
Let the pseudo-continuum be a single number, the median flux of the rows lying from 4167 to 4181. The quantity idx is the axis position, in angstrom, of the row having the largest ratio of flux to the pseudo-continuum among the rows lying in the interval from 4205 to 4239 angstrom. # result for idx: 4238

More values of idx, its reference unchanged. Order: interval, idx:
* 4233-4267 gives 4262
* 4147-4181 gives 4152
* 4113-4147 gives 4124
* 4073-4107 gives 4084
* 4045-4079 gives 4060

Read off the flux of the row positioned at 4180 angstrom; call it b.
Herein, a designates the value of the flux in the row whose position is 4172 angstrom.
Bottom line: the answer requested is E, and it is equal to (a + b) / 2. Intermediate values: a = 275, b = 231.1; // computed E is 253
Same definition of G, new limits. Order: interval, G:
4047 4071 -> 4070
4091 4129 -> 4128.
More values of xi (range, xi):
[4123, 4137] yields 866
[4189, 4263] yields 827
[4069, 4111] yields 842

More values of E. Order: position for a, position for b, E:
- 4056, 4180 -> 231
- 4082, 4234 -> 254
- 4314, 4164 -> 241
